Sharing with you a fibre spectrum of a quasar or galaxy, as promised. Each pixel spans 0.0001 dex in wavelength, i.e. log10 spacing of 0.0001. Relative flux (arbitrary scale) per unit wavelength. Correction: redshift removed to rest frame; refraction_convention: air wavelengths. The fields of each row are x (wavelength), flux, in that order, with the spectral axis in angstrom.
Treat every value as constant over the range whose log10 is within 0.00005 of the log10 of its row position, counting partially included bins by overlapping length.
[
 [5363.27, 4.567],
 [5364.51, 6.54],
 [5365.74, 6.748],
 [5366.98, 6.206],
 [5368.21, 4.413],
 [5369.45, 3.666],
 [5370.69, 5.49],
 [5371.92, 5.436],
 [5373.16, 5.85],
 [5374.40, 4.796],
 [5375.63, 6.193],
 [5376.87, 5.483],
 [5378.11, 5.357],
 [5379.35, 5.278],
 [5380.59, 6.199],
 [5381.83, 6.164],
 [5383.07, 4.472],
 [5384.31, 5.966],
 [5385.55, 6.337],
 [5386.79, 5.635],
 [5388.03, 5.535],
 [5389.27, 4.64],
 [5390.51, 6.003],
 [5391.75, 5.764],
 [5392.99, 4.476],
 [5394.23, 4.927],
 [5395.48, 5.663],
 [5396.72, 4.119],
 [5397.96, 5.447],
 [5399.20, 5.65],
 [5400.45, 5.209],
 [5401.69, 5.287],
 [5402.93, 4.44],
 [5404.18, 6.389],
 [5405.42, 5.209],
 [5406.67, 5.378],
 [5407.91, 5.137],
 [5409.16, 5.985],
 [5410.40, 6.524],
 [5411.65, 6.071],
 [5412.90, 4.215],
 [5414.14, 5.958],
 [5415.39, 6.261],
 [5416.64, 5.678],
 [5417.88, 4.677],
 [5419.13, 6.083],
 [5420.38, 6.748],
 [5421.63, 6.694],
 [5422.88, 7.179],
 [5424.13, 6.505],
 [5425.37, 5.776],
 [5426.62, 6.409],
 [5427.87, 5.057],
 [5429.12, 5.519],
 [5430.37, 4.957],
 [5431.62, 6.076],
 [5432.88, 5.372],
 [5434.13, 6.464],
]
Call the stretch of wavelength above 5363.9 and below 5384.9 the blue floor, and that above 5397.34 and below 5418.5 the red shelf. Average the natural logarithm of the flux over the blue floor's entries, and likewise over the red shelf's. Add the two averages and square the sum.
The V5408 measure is 11.6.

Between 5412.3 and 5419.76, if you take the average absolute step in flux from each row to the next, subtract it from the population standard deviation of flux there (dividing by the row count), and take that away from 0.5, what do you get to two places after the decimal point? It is 0.74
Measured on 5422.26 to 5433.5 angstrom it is 0.59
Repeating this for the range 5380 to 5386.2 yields 0.71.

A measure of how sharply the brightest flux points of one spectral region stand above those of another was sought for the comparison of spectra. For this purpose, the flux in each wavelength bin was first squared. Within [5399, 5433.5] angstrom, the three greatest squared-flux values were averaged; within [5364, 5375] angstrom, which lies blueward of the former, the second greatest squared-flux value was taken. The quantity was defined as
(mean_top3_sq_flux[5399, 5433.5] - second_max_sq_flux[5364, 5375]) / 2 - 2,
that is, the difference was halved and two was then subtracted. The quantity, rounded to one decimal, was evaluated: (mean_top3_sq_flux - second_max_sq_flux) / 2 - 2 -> 0.3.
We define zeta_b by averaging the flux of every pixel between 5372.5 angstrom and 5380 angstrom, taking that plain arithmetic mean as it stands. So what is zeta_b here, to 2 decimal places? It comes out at 5.49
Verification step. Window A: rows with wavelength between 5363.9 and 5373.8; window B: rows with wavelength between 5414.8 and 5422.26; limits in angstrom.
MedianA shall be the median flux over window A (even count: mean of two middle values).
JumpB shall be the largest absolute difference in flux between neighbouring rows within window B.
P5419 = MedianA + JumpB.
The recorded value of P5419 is 7.08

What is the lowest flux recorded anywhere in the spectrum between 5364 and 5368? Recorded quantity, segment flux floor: 6.206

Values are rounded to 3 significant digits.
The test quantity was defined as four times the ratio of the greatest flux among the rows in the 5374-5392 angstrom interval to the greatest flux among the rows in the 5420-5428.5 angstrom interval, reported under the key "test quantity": 3.53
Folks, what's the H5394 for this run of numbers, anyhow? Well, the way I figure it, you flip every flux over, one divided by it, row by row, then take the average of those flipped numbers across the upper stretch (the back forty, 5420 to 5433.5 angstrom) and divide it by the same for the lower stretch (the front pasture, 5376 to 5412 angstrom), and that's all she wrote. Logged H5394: 0.91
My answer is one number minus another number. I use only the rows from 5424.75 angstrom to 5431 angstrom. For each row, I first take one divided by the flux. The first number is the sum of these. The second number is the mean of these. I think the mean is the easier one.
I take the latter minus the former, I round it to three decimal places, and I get -0.728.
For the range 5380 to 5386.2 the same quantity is -0.698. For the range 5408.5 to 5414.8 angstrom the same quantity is -0.712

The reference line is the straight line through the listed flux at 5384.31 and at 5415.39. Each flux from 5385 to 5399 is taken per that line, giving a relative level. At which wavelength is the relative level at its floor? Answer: 5396.72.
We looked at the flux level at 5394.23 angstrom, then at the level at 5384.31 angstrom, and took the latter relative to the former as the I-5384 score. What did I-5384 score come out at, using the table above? 1.2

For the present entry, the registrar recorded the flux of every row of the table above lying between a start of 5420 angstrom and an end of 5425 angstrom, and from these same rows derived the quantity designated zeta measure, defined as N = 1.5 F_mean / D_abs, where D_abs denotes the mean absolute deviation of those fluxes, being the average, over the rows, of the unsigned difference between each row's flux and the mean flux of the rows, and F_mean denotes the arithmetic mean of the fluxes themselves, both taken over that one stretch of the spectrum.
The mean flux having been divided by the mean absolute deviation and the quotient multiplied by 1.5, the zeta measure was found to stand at 51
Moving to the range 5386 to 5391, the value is 20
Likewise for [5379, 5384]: 13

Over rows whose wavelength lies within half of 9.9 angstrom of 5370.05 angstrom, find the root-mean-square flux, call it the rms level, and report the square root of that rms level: 2.325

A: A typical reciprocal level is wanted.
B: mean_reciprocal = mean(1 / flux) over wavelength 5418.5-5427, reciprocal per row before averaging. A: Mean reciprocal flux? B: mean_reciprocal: 0.155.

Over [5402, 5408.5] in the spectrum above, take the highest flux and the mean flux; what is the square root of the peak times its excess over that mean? 2.62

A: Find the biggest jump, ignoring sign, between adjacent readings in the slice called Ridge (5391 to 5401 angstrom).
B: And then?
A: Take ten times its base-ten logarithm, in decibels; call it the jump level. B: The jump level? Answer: 1.9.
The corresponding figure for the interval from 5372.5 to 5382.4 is 1.5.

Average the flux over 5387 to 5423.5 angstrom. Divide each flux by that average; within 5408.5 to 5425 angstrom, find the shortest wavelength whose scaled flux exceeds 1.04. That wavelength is 5409.16 angstrom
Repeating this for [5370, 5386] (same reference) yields 5373.16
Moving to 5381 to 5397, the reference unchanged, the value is 5381.83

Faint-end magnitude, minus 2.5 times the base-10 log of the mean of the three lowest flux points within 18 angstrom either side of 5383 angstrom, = -1.52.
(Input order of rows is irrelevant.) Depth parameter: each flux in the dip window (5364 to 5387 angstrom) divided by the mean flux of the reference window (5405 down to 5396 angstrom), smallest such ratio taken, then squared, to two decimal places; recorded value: 0.49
